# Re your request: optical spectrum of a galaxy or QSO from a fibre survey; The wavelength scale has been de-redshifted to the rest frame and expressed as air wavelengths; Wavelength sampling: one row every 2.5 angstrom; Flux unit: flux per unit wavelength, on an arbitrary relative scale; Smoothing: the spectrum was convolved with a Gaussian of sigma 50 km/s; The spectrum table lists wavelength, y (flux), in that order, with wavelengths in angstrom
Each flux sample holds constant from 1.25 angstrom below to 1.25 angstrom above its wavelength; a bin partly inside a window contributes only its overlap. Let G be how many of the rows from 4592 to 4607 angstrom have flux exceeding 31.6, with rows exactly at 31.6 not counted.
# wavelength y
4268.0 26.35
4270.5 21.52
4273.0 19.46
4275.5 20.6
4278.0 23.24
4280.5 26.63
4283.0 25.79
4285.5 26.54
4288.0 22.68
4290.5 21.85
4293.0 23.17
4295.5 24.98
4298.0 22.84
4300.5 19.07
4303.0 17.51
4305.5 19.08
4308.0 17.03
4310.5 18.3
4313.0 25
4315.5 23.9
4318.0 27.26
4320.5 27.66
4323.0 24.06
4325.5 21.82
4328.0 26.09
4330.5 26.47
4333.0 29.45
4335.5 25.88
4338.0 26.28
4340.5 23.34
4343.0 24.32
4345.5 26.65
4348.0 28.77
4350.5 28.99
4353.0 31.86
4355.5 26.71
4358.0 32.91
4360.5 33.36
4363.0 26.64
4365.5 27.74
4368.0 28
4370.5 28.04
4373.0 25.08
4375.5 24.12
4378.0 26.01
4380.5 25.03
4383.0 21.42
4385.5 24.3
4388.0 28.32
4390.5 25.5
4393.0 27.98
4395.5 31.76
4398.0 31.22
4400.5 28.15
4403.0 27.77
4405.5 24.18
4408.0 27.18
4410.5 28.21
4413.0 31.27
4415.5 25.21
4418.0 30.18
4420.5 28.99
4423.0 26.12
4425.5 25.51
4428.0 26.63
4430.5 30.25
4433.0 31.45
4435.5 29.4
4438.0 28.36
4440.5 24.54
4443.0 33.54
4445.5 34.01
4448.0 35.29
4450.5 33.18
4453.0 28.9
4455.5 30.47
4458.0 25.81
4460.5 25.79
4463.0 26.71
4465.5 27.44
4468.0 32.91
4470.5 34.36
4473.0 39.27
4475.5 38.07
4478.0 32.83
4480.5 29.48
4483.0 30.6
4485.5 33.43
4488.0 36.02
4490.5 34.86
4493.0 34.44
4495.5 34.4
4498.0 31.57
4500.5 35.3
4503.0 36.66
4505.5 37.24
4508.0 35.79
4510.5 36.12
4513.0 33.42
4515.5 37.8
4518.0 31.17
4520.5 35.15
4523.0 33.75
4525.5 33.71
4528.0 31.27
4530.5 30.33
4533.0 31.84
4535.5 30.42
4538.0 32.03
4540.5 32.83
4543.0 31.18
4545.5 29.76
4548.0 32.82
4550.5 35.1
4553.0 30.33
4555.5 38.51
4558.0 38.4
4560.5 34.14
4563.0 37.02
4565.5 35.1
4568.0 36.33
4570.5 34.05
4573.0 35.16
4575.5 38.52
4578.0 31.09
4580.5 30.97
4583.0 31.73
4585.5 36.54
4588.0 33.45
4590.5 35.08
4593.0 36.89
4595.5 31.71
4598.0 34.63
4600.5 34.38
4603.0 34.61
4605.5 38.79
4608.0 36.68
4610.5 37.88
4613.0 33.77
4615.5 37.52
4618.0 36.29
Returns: 6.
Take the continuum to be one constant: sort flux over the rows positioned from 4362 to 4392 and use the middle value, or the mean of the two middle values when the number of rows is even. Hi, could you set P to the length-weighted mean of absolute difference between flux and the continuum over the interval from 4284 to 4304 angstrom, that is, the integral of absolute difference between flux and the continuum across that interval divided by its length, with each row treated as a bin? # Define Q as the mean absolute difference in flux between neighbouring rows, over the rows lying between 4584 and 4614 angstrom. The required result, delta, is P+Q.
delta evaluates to 6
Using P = 4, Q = 2.43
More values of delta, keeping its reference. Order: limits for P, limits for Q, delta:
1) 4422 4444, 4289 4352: 5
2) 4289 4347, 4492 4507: 5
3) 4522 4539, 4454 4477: 9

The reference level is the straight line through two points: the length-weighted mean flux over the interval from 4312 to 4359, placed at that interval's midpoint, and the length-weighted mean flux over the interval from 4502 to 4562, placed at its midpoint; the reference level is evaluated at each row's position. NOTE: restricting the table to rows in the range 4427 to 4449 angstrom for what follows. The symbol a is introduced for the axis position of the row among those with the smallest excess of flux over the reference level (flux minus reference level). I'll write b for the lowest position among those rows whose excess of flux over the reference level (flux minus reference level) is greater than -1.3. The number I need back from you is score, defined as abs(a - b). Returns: 10.0 angstrom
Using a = 4440.5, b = 4430.5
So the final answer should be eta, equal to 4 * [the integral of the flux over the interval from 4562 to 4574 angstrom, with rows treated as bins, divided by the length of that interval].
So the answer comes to 142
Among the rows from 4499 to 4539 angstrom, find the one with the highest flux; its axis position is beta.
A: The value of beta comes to 4515.5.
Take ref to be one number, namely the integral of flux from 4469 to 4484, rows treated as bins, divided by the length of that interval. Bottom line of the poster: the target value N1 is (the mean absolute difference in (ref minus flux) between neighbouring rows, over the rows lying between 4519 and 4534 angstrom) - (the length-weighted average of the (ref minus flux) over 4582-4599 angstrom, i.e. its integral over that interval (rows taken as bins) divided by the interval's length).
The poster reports 1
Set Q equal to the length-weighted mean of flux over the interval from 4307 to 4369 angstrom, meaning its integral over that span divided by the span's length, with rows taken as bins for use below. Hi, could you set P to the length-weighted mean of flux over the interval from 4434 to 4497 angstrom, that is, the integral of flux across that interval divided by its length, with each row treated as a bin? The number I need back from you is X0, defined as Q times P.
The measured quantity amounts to 838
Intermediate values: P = 31.8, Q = 26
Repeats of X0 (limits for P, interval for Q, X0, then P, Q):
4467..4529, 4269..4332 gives 789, 34.4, 23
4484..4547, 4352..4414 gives 930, 33.6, 28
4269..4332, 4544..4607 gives 794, 22.9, 35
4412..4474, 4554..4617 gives 1051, 29.8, 35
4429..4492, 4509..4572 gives 1061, 31.5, 34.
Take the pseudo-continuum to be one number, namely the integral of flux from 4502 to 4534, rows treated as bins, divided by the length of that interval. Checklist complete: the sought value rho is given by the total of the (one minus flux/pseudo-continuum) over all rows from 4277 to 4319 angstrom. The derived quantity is 5.7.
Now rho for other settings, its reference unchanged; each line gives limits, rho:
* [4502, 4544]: 0.3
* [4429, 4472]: 2.0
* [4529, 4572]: 0.3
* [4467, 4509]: -0.2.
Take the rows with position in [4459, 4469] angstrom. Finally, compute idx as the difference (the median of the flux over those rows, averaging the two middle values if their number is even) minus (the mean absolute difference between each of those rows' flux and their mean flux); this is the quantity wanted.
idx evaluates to 24.7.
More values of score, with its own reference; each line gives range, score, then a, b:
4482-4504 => 2.5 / 4483.0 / 4485.5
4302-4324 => 5.0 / 4308.0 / 4313.0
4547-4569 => 2.5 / 4553.0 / 4550.5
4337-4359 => 2.5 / 4340.5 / 4338.0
